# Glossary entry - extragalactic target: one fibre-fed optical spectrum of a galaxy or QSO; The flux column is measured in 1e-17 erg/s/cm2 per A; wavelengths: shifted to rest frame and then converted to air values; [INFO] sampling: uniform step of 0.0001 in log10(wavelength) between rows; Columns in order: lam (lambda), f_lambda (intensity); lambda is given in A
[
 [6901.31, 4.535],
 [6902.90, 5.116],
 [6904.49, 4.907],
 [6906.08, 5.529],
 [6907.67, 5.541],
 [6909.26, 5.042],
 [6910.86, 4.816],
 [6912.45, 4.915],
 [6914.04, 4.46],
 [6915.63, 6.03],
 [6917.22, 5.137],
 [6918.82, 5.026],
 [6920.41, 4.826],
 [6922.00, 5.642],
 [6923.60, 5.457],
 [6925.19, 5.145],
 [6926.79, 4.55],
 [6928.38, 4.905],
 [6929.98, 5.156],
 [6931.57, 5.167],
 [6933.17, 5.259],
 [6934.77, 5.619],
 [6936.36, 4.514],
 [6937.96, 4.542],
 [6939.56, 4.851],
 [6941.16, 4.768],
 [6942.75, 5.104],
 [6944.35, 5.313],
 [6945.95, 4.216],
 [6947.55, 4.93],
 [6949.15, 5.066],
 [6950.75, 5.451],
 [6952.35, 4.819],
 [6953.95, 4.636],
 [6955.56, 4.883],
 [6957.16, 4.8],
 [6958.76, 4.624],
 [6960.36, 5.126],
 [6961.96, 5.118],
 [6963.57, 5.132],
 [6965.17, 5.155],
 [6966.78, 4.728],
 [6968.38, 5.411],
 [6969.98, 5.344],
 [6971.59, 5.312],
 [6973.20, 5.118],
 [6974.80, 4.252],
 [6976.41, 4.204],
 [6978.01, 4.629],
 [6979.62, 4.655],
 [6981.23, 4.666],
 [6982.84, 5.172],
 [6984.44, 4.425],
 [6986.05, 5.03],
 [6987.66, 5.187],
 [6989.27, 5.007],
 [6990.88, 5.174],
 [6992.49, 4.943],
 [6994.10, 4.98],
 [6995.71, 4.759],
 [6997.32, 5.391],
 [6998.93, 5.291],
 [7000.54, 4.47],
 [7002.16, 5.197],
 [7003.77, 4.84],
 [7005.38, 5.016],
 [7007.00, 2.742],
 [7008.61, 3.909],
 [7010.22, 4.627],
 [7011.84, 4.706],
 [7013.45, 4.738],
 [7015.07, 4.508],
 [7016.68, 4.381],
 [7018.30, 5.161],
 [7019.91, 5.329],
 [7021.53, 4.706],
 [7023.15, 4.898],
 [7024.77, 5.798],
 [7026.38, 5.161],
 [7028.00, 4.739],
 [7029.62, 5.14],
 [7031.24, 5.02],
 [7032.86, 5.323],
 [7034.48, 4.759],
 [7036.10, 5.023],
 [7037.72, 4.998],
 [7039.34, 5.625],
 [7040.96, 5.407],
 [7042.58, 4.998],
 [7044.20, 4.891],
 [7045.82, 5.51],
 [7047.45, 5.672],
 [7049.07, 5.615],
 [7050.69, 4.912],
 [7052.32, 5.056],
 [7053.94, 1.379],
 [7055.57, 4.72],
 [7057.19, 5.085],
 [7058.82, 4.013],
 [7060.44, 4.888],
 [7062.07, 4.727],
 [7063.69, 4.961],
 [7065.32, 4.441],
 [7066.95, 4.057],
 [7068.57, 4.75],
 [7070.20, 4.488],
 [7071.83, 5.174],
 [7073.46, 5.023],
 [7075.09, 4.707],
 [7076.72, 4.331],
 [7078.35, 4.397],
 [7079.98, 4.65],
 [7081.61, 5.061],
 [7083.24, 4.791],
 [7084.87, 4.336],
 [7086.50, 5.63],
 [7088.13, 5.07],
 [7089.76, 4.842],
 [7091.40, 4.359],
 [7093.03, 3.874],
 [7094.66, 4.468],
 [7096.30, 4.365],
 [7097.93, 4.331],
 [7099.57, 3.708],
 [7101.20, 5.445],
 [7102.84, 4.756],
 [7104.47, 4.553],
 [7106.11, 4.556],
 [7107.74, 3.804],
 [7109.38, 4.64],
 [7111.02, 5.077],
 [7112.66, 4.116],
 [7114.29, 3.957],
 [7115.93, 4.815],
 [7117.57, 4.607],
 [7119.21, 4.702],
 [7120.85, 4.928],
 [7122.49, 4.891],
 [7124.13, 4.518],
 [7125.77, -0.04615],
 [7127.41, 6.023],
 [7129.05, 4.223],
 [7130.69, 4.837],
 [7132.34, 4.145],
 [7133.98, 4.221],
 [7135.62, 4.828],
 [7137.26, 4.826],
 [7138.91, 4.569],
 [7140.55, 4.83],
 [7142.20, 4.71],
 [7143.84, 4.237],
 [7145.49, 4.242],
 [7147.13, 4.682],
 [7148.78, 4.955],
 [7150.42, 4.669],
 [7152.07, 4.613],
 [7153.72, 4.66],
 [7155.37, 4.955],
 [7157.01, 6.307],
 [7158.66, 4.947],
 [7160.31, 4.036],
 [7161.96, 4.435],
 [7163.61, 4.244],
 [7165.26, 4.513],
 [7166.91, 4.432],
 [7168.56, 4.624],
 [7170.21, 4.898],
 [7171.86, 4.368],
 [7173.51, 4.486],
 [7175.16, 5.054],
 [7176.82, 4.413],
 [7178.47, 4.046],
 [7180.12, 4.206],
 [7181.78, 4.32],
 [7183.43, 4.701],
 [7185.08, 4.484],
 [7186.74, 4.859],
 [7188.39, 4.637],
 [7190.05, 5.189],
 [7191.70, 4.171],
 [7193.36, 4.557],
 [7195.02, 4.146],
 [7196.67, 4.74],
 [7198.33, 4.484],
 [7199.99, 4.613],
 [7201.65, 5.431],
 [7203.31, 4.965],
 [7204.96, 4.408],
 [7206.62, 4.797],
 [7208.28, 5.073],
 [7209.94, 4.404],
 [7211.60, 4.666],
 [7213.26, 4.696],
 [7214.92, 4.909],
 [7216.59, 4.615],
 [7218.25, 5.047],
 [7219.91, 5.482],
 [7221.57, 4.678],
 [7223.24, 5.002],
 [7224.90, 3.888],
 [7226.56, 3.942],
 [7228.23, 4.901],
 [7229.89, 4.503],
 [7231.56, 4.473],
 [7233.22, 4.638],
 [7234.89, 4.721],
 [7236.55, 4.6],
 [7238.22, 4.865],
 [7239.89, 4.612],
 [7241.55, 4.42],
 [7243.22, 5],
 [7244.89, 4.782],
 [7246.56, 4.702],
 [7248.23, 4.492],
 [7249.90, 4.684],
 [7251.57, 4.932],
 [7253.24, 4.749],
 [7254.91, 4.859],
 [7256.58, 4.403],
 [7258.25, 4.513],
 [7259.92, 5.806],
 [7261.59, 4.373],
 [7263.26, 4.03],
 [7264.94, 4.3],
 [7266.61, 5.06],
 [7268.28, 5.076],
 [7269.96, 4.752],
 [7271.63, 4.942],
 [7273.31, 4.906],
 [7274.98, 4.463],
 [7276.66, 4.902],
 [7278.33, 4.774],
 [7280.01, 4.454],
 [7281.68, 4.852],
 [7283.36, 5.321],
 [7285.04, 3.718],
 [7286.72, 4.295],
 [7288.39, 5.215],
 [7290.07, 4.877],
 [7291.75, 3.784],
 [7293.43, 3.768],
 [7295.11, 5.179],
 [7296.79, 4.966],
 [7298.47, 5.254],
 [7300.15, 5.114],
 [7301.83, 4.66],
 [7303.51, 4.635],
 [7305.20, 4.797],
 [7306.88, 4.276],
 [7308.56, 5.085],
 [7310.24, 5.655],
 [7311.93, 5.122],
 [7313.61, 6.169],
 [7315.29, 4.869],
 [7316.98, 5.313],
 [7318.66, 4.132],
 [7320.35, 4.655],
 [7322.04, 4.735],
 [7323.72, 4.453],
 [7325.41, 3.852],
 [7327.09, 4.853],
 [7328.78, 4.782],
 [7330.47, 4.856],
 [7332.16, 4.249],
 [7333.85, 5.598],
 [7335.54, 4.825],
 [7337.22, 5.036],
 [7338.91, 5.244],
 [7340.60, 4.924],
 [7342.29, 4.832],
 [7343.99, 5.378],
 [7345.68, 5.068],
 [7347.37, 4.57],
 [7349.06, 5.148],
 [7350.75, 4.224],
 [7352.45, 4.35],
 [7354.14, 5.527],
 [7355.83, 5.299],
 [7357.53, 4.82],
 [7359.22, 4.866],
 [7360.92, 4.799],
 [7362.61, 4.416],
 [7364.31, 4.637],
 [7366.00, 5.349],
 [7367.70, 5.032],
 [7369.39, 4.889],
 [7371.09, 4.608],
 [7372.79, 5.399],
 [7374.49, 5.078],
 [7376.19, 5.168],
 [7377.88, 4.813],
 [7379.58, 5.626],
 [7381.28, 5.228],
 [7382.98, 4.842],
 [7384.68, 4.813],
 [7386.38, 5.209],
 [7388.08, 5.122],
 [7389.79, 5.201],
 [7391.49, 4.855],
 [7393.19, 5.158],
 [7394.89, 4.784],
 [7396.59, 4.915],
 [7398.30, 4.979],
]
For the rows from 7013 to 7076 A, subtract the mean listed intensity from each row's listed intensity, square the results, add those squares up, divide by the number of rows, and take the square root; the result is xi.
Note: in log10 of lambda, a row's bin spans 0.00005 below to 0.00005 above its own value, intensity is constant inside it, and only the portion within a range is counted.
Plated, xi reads 0.69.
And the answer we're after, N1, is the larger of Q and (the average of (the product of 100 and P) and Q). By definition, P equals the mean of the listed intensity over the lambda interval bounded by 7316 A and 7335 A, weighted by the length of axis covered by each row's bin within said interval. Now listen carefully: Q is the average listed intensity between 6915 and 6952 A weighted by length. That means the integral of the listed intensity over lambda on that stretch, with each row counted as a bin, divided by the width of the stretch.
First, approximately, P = 4.68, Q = 5.07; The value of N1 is 237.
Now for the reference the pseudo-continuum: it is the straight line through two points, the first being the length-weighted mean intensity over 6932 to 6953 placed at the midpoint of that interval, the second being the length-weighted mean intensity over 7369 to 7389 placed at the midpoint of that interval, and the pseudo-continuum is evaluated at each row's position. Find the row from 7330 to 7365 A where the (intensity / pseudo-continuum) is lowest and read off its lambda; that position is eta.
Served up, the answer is 7350.75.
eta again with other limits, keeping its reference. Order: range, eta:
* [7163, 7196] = 7178.47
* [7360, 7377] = 7362.61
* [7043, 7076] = 7053.94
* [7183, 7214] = 7195.02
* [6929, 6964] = 6945.95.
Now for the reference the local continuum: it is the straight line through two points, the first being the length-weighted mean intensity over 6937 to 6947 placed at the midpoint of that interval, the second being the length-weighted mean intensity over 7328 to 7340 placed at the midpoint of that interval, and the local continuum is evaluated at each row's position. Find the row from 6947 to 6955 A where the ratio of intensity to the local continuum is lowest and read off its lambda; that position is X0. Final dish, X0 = 6953.95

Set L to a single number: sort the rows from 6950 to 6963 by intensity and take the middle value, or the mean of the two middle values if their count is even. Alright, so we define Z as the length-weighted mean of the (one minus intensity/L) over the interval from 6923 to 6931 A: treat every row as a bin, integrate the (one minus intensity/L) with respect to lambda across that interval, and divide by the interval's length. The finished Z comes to -0.04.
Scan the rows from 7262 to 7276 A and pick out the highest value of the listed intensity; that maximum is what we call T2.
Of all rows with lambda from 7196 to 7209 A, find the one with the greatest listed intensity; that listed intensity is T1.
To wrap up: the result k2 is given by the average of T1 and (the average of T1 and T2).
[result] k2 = 5.34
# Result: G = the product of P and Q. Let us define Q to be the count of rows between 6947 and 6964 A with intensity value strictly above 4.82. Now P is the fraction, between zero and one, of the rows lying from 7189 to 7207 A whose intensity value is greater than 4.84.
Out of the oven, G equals 1.9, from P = 0.27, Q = 7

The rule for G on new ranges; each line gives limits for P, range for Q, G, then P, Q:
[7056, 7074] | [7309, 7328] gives 2.7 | 0.45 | 6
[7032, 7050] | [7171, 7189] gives 1.8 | 0.91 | 2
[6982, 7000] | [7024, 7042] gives 7.4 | 0.82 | 9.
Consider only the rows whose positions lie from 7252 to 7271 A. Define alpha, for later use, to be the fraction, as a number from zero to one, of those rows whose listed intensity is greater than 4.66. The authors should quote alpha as 0.55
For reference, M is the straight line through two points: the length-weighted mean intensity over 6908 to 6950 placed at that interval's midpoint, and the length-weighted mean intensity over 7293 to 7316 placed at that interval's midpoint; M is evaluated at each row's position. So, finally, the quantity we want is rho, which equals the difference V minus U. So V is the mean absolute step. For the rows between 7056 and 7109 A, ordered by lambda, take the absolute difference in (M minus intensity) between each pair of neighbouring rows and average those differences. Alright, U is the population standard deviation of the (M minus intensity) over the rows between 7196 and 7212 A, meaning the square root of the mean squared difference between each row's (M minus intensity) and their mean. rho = 0.17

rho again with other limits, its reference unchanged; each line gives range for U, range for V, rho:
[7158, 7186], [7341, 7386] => 0.13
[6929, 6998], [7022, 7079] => 0.25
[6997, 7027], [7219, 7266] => -0.25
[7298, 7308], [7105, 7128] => 0.88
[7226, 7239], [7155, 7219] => 0.15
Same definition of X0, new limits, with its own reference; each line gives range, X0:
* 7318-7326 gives 7325.41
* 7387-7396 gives 7394.89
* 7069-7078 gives 7076.72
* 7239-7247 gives 7241.55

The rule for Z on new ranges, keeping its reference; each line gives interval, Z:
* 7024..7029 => -0.08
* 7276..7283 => 0.01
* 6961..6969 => -0.05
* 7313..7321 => -0.03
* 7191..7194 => 0.10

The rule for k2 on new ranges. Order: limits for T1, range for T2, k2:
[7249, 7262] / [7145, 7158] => 5.93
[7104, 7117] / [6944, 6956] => 5.17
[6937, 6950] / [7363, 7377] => 5.33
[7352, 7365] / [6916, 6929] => 5.56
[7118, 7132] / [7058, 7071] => 5.76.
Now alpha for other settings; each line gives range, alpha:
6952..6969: 0.82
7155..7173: 0.36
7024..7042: 1.00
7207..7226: 0.73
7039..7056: 0.91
